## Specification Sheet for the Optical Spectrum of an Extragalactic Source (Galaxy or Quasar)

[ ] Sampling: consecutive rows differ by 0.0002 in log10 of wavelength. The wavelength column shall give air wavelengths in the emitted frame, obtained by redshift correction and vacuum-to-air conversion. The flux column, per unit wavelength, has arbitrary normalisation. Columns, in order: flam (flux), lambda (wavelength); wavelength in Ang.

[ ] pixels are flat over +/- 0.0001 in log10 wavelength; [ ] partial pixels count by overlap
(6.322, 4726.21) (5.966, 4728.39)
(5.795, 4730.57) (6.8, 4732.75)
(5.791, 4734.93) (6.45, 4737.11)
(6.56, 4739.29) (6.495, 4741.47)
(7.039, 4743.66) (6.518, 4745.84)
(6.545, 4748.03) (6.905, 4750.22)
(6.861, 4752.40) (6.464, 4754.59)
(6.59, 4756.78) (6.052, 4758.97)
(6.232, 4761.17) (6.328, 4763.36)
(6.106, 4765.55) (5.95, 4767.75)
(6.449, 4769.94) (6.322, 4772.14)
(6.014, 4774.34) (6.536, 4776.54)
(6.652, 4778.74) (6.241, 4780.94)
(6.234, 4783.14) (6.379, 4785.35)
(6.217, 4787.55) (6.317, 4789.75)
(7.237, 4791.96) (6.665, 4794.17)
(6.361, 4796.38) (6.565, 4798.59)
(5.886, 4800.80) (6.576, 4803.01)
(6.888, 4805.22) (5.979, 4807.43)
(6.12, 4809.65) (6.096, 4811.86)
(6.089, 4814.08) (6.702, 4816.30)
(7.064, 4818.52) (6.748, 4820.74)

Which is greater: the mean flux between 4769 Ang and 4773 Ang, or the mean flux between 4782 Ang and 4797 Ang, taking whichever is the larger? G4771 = 6.49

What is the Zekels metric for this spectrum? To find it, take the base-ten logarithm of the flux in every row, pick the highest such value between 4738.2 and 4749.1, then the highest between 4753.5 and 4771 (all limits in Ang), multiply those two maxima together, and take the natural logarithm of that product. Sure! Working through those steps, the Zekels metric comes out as -0.365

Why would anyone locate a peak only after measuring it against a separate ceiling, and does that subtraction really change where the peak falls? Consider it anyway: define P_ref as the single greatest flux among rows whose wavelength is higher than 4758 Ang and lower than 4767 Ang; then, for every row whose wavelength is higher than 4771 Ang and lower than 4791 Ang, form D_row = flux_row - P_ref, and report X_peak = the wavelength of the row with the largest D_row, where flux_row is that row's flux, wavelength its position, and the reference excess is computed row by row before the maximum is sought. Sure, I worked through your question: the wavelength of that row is 4778.74 Ang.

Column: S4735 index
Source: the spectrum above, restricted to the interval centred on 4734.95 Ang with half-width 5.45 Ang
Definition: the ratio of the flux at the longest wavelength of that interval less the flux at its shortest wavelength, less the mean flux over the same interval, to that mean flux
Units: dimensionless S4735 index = -0.88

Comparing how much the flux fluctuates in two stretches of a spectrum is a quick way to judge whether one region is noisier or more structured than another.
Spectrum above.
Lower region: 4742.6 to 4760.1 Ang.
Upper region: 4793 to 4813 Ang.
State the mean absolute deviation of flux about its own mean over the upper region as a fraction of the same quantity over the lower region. 1.24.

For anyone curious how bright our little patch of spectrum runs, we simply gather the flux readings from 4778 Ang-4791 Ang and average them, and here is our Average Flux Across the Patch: 6.34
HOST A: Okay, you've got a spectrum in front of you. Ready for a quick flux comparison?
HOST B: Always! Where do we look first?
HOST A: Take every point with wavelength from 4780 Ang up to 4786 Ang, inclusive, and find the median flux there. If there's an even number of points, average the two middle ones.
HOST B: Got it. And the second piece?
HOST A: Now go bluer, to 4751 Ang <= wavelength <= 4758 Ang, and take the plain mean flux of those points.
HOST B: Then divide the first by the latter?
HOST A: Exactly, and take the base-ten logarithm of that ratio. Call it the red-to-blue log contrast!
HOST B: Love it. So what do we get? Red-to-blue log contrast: -0.027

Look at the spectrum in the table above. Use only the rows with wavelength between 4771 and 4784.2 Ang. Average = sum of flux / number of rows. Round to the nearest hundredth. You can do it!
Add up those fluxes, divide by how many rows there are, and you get 6.33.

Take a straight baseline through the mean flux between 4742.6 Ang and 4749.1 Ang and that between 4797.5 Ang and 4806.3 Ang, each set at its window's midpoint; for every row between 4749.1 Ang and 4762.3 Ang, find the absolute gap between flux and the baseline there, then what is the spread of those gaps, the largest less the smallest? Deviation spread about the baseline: 0.529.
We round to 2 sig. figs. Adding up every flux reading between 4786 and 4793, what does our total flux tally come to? 20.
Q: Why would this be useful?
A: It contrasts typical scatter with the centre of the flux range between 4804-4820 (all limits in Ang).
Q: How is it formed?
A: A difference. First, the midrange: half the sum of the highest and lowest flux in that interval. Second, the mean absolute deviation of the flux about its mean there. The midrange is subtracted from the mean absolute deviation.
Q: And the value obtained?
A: -6.1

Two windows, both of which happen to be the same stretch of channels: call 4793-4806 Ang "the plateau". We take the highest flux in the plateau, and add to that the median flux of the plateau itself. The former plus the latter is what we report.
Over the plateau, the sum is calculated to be 13.5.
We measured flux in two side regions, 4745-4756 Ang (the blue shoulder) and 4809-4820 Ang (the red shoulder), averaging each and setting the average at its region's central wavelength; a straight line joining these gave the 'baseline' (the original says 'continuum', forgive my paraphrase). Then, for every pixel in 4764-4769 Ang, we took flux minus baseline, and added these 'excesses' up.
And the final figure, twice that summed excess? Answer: -2.3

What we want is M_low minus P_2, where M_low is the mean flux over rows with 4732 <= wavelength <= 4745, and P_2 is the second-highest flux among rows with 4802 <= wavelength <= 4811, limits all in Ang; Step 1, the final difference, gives -0.1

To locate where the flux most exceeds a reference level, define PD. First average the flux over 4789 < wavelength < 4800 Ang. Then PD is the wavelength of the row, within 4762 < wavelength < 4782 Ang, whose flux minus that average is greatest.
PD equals 4778.74 Ang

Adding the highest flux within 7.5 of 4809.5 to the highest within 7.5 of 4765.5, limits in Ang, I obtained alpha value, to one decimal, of 13.3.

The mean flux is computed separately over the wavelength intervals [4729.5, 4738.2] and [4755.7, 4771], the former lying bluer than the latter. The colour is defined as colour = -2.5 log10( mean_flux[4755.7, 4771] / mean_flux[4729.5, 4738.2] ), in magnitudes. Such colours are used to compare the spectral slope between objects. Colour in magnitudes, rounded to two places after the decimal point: -0.01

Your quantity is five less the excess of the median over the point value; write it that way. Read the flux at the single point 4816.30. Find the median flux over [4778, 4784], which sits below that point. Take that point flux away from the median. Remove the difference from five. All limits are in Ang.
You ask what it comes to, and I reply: 5.5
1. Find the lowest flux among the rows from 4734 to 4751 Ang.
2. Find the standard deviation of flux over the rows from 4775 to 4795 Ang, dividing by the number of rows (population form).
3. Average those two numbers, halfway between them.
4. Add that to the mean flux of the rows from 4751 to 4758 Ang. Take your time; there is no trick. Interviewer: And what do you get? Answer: 9.7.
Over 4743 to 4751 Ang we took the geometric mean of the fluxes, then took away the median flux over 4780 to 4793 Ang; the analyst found 0.47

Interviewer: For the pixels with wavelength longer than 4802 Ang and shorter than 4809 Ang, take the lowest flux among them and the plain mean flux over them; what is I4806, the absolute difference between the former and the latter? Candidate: 0.5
